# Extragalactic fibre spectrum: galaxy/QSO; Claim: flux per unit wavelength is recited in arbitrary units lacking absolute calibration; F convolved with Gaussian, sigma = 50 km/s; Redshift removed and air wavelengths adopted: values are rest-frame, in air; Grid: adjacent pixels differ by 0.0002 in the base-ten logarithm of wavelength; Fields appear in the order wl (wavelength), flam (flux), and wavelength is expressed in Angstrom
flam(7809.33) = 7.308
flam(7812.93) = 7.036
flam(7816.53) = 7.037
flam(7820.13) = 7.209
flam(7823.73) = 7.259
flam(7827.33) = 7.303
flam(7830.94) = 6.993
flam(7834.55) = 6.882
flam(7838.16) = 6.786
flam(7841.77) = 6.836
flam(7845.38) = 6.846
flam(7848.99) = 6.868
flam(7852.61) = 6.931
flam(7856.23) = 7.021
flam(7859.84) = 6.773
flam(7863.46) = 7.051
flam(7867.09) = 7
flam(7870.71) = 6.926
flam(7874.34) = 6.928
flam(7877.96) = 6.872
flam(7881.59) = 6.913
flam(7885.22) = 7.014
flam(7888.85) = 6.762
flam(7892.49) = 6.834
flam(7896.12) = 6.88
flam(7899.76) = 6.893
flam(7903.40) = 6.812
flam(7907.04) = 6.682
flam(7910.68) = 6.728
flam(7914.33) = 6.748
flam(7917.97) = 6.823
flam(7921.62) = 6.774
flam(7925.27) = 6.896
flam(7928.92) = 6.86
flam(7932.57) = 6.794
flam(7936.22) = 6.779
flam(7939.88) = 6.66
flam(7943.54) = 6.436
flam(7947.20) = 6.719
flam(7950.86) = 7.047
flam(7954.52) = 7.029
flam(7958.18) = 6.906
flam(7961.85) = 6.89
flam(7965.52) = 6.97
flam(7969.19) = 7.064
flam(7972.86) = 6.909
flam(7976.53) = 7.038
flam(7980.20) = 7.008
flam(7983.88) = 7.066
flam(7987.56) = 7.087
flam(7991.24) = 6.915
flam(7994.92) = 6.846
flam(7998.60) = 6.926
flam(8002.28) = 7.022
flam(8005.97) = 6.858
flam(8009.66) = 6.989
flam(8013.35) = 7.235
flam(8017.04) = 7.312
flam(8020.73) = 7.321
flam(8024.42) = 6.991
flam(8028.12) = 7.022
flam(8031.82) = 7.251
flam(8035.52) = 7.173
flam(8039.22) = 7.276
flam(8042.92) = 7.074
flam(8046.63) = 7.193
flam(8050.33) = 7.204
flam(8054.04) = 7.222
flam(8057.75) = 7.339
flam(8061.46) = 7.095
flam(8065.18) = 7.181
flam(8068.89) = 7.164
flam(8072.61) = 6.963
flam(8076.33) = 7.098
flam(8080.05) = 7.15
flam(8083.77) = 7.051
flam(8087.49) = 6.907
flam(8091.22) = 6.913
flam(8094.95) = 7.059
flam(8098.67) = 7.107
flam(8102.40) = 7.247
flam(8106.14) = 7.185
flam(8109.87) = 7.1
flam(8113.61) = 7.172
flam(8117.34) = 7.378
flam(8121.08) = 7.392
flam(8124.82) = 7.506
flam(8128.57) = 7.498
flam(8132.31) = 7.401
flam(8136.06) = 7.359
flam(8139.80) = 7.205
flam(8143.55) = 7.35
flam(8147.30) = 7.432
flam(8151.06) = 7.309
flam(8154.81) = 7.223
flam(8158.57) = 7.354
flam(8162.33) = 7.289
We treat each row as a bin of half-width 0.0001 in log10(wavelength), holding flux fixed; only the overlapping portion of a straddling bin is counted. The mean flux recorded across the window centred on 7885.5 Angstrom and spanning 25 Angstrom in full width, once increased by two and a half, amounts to 9.39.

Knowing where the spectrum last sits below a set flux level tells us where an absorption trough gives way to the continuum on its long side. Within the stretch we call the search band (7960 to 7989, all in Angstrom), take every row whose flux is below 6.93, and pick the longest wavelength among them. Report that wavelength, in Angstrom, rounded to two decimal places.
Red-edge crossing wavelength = 7972.86 Angstrom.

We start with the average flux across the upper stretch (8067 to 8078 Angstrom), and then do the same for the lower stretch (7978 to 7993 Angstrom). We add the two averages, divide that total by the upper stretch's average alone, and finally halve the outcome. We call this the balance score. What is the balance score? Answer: 0.996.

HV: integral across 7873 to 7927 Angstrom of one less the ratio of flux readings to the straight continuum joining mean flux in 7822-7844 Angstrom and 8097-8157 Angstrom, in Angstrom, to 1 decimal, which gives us 1.8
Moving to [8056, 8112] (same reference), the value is 1.2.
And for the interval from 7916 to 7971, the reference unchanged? 2.1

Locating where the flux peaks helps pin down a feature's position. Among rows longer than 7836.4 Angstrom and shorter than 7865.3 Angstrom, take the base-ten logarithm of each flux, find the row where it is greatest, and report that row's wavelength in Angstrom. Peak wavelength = 7863.46 Angstrom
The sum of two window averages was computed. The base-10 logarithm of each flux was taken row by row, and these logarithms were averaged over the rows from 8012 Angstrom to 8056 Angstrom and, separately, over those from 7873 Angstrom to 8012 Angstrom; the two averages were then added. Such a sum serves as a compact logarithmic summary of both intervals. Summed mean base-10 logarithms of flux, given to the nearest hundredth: 1.69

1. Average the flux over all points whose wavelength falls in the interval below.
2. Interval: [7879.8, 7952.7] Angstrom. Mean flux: 6.80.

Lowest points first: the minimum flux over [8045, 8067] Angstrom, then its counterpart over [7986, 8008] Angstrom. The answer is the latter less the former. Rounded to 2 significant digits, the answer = -0.25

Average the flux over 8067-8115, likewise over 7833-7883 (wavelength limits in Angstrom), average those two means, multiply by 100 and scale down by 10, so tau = 69.9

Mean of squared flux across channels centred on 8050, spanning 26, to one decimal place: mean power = 51.9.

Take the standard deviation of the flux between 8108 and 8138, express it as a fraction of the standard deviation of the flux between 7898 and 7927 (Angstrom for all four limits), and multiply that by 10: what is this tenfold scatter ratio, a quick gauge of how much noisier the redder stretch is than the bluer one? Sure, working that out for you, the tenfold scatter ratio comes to 18.9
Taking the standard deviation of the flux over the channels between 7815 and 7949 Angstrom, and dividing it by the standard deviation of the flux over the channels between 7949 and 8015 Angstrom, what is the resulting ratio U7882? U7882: 1.7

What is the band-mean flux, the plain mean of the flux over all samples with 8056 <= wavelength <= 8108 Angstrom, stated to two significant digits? 7.1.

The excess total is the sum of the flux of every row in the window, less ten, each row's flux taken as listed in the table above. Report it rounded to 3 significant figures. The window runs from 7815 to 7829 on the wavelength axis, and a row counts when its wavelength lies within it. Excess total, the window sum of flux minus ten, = 18.8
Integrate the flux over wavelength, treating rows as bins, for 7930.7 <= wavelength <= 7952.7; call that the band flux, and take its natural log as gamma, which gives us 5.00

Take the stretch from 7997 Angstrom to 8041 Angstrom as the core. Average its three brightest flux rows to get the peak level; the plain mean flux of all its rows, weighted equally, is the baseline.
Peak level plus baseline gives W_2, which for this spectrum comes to 14.4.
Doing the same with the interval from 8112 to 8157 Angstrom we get 14.8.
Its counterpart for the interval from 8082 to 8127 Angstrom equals 14.6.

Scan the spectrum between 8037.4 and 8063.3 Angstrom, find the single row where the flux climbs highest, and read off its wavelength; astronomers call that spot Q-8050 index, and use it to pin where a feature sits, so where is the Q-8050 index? 8057.75 Angstrom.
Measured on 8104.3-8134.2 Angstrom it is 8124.82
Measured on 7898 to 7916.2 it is 7899.76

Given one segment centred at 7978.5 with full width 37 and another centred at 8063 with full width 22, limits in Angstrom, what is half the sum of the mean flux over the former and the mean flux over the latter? 7.07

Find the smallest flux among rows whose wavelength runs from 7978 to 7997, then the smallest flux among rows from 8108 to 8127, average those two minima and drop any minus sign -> 6.97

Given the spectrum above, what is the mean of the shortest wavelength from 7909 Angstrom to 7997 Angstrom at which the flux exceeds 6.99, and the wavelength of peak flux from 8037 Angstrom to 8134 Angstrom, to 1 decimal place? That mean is 8037.8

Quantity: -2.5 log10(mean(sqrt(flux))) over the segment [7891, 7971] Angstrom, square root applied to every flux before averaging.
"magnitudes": -1.04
